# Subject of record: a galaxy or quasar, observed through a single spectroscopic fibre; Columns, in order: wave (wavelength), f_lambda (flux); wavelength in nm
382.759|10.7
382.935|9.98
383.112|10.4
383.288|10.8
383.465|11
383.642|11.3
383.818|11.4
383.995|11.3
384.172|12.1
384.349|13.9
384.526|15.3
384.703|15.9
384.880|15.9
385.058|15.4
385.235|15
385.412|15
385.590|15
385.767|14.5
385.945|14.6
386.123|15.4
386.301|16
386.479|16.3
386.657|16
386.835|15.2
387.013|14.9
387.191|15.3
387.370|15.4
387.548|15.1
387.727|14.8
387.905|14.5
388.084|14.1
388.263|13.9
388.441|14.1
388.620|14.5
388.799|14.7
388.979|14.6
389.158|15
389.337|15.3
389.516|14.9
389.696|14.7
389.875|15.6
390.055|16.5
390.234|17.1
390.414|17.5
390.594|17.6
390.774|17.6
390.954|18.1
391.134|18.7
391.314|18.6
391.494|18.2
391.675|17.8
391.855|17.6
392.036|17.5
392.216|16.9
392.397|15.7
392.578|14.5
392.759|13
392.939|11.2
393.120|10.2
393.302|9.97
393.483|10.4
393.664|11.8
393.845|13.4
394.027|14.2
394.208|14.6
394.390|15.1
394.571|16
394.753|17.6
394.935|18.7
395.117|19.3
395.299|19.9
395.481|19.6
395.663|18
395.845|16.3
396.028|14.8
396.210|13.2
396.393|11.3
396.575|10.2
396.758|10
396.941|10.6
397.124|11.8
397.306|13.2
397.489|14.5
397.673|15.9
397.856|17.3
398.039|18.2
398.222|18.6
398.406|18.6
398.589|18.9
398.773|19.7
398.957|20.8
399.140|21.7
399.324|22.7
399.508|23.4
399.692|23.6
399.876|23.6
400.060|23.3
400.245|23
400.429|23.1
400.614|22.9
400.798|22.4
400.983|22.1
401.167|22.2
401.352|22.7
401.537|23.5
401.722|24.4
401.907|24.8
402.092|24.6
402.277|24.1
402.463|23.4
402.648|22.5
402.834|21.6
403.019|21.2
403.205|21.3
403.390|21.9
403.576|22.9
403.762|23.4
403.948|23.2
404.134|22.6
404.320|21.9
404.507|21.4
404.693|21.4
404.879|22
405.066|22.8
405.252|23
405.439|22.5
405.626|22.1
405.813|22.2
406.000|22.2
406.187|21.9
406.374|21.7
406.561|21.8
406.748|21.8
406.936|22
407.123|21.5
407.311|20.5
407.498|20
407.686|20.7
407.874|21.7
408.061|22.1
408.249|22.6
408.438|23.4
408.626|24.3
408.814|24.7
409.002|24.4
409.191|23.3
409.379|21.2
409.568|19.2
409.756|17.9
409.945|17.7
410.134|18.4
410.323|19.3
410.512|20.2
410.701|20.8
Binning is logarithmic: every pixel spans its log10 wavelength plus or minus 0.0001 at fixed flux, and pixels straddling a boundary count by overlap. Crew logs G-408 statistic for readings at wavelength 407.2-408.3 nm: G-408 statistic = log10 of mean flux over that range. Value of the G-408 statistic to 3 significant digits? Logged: 1.33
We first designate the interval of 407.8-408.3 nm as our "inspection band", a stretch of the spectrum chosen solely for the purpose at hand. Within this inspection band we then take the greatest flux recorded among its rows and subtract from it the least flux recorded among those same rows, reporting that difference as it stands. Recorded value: 0.90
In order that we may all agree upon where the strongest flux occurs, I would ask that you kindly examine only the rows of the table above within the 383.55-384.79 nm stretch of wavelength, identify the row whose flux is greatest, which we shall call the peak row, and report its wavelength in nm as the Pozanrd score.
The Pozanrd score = 384.703 nm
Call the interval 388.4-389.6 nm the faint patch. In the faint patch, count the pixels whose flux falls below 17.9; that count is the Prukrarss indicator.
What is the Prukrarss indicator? 7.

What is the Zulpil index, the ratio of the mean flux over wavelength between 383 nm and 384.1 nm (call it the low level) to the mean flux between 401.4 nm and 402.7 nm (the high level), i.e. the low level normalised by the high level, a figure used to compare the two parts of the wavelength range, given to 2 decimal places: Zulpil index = 0.46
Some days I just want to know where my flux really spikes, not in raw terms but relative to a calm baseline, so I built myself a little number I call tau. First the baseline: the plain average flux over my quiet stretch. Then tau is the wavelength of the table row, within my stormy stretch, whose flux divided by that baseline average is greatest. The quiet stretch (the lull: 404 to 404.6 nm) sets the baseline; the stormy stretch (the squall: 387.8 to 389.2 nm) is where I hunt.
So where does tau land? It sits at 389.158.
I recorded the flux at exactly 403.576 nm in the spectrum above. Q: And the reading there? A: 22.9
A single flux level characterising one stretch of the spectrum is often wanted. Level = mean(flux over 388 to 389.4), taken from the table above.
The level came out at 14.5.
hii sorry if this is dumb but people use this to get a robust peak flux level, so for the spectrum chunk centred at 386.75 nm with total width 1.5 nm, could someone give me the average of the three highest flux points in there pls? 16.1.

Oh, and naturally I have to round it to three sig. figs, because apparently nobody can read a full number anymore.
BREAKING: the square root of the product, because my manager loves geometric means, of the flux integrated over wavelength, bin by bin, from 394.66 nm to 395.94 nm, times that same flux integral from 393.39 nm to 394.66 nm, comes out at 20.2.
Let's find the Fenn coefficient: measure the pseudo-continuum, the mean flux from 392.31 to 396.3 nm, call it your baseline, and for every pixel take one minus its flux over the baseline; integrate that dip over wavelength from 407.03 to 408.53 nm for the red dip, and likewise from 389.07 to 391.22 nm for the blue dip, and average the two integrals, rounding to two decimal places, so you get -0.46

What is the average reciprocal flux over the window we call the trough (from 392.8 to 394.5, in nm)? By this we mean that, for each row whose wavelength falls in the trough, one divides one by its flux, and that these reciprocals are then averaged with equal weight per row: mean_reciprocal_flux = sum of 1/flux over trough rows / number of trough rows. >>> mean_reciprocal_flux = 0.083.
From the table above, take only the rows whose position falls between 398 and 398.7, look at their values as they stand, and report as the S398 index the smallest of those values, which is 18.2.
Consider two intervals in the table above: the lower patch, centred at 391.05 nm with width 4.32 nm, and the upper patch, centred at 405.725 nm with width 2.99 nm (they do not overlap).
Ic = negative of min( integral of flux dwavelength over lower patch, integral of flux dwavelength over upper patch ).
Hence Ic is -66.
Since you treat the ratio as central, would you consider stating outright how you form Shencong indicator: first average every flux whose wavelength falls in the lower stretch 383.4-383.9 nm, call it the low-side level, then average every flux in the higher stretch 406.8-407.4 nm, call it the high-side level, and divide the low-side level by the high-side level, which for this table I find 0.53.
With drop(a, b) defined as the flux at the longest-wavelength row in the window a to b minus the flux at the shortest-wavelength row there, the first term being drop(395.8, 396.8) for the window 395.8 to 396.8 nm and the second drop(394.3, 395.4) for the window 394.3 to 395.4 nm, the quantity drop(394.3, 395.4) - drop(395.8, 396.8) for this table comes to 11.1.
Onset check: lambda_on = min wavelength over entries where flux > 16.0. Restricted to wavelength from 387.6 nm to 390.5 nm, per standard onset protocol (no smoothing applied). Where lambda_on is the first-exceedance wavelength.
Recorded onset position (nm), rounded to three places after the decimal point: 390.055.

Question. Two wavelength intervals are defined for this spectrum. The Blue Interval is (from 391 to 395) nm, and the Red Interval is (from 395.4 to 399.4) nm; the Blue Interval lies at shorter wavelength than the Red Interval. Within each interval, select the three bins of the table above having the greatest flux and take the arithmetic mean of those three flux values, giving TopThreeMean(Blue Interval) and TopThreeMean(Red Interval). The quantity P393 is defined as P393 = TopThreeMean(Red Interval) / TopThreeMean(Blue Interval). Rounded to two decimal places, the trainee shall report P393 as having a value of 1.16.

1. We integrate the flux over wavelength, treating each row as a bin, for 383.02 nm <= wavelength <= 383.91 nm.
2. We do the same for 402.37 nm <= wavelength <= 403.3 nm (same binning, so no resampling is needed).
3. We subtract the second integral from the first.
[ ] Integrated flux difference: -11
